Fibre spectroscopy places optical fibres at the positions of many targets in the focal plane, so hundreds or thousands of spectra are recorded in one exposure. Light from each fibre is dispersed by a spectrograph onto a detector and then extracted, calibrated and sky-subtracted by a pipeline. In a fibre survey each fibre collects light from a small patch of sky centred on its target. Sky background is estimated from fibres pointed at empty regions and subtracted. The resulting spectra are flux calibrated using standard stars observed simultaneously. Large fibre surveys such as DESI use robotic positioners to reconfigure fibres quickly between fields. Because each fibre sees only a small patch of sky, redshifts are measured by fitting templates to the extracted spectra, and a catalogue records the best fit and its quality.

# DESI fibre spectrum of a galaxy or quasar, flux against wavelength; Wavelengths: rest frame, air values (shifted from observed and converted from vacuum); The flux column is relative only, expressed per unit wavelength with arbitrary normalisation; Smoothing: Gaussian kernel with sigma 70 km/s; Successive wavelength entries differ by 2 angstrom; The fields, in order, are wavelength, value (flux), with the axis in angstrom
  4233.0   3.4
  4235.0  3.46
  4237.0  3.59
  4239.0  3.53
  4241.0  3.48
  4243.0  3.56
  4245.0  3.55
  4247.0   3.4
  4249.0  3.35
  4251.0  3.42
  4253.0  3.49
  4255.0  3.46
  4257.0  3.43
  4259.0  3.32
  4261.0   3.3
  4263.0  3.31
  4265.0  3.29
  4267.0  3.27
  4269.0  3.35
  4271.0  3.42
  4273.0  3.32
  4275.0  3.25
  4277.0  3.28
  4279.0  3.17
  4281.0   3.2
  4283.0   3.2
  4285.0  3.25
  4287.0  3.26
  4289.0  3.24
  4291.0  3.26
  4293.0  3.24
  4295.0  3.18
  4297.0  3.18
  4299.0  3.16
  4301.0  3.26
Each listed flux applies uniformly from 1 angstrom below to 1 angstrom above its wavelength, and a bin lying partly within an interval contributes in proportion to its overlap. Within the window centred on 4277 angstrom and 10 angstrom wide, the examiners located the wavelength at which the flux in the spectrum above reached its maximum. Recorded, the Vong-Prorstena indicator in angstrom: 4273.0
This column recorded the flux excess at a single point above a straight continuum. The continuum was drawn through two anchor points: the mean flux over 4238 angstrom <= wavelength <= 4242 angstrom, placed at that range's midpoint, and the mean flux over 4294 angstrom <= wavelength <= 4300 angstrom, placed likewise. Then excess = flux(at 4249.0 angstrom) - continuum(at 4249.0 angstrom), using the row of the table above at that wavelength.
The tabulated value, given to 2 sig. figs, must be -0.10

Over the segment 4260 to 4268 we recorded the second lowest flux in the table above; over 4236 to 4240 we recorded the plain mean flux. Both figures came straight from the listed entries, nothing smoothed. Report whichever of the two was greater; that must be 3.56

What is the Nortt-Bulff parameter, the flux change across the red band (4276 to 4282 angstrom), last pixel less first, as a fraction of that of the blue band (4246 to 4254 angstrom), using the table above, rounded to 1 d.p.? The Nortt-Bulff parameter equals -0.9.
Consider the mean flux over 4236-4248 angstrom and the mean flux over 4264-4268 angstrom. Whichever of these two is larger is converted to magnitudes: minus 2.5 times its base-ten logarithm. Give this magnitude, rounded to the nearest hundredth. -1.37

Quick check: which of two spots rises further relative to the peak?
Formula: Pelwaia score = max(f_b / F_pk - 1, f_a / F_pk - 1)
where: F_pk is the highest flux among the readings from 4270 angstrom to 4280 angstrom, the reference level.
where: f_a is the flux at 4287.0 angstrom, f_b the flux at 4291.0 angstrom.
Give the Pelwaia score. -0.05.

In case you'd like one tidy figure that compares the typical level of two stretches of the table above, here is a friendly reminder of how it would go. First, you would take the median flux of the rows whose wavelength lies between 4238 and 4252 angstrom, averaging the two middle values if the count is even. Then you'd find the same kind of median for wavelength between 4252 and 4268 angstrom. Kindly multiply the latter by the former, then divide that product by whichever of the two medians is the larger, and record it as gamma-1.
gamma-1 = 3.315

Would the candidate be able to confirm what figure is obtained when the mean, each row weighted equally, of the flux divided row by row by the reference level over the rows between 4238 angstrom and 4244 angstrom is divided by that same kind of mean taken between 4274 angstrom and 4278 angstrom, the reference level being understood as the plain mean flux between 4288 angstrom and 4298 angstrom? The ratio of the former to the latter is 1.08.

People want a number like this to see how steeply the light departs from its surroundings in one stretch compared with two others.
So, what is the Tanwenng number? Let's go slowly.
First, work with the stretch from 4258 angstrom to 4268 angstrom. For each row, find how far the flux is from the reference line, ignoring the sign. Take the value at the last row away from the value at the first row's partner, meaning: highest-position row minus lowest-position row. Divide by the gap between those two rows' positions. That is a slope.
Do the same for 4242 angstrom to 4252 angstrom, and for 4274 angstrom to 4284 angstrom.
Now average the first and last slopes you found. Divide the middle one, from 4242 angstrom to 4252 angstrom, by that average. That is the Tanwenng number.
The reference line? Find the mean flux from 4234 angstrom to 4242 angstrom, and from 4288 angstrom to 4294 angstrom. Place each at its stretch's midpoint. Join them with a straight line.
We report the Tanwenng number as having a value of -4.3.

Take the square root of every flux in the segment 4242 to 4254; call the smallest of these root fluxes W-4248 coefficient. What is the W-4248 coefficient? 1.830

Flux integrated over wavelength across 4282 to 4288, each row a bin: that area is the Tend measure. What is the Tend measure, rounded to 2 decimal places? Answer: 19.42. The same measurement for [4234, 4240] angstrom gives 21.16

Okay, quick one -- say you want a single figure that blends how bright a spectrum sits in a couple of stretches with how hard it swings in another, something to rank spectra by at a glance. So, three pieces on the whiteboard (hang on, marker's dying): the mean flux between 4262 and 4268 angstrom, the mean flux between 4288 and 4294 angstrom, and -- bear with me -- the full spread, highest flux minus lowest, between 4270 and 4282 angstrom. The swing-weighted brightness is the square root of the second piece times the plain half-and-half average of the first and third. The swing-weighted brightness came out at 2.40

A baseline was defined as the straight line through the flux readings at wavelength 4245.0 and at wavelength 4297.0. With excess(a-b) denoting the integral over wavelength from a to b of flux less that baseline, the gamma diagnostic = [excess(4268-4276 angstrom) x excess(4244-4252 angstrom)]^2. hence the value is 0.021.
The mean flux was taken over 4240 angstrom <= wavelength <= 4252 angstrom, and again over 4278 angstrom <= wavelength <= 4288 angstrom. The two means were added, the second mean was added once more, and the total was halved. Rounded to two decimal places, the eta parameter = 4.95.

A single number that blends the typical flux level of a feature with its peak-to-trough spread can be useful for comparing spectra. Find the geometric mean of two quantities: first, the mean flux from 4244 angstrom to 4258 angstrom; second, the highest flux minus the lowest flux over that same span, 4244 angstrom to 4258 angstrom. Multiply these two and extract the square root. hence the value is 0.83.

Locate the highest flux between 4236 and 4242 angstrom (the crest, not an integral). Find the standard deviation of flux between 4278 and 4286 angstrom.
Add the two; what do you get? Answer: 3.62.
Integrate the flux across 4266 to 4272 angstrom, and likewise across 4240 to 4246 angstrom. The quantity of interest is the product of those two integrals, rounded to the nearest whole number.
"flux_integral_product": 425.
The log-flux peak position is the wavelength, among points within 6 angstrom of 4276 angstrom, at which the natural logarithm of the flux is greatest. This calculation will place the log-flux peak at 4271.0 angstrom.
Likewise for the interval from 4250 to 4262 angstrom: 4253.0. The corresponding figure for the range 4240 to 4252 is 4243.0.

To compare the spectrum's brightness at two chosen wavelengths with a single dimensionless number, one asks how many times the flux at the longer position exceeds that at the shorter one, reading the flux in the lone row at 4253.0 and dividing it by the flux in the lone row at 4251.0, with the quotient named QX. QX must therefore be 1.02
